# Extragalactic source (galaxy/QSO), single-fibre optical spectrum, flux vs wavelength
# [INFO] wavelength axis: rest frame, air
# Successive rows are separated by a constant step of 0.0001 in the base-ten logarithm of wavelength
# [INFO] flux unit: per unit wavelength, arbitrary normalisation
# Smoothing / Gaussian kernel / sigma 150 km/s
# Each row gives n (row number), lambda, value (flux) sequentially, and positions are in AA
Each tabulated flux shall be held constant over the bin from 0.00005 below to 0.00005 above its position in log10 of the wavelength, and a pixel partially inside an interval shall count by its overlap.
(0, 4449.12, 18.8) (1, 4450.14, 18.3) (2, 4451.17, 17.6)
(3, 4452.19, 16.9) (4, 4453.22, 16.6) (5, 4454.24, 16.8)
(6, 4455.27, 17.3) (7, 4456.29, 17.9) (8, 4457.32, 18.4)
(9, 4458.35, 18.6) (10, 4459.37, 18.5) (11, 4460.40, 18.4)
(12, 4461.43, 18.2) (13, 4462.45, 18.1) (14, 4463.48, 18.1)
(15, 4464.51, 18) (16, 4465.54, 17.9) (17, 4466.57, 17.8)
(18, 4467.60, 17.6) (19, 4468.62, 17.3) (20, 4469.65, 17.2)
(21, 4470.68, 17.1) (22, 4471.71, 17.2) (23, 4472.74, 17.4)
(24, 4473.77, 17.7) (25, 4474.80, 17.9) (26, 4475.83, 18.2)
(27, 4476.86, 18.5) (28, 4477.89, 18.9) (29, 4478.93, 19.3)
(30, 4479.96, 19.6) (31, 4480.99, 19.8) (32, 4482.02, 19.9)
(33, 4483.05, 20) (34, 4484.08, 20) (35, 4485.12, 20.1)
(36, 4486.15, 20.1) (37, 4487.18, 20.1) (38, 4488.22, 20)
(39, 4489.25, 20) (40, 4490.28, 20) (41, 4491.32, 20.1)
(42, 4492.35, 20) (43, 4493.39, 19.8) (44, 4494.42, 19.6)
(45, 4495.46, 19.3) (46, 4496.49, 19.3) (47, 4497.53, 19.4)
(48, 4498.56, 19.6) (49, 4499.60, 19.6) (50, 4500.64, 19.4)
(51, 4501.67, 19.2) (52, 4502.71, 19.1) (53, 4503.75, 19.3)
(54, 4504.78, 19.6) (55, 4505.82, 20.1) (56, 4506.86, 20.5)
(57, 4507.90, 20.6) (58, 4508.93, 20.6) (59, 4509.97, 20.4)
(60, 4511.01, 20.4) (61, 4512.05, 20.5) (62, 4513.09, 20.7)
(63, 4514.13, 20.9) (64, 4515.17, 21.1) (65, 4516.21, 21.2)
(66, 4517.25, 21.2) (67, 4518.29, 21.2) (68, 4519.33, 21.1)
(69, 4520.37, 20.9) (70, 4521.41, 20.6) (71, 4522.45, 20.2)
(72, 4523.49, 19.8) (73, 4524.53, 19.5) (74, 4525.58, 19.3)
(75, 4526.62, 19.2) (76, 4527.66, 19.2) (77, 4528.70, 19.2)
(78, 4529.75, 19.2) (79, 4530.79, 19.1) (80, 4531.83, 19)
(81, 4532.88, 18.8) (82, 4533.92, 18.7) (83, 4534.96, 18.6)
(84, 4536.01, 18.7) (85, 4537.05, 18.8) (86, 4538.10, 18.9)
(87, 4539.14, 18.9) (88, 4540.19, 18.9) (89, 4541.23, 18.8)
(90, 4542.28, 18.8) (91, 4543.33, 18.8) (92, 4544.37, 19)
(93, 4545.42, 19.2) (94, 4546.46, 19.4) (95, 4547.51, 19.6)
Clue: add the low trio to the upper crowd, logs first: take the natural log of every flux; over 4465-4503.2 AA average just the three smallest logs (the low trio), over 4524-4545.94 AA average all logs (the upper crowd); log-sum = 5.79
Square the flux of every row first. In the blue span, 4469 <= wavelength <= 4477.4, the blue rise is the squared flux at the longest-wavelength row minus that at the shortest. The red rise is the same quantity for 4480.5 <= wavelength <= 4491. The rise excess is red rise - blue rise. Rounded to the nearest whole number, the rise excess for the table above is -38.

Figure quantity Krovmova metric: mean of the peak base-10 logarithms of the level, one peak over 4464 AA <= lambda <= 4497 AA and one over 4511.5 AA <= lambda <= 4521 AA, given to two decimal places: 1.31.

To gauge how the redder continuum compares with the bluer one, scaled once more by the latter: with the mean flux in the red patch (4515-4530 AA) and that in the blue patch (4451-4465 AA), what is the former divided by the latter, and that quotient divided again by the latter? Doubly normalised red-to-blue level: 0.064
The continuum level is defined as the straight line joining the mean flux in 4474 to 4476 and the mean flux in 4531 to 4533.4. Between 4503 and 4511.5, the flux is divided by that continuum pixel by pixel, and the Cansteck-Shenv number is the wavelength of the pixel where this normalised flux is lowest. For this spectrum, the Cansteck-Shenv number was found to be 4503.75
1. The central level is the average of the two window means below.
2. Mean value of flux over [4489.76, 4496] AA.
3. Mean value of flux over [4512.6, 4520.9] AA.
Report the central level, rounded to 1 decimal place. 20.4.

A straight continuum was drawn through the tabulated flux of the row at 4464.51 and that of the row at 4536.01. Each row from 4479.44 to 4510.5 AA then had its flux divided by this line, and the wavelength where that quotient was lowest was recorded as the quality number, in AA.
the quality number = 4502.71 AA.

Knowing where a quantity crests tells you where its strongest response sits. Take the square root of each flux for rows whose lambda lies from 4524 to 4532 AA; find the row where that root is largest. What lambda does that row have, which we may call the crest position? 4524.53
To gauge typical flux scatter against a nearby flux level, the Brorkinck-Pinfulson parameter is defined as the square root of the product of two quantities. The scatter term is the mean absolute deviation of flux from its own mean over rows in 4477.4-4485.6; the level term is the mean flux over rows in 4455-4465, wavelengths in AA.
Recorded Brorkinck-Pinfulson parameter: 2.4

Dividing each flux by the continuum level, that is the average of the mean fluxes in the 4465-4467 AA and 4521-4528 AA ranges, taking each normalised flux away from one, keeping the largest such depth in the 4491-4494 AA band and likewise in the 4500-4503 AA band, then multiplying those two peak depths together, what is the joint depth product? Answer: 0.0010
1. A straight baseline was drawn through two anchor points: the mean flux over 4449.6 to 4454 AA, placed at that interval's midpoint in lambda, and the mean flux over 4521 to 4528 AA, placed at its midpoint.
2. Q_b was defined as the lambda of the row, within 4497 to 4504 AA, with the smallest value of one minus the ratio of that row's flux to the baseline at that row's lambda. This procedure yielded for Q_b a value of 4498.56 AA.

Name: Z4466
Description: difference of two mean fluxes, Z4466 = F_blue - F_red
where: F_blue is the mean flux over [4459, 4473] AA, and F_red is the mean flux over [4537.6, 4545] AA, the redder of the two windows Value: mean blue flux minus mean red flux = -1.1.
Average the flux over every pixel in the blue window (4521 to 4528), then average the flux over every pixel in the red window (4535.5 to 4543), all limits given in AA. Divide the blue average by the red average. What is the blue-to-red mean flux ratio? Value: 1.05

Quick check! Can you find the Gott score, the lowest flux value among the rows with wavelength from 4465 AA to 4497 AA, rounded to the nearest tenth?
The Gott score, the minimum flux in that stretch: 17.1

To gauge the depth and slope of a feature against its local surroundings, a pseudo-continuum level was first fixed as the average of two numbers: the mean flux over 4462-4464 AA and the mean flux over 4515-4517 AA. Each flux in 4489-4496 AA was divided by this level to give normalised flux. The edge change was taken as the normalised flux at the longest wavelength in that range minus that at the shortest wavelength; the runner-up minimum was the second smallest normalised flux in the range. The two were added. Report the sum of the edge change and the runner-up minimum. 0.96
